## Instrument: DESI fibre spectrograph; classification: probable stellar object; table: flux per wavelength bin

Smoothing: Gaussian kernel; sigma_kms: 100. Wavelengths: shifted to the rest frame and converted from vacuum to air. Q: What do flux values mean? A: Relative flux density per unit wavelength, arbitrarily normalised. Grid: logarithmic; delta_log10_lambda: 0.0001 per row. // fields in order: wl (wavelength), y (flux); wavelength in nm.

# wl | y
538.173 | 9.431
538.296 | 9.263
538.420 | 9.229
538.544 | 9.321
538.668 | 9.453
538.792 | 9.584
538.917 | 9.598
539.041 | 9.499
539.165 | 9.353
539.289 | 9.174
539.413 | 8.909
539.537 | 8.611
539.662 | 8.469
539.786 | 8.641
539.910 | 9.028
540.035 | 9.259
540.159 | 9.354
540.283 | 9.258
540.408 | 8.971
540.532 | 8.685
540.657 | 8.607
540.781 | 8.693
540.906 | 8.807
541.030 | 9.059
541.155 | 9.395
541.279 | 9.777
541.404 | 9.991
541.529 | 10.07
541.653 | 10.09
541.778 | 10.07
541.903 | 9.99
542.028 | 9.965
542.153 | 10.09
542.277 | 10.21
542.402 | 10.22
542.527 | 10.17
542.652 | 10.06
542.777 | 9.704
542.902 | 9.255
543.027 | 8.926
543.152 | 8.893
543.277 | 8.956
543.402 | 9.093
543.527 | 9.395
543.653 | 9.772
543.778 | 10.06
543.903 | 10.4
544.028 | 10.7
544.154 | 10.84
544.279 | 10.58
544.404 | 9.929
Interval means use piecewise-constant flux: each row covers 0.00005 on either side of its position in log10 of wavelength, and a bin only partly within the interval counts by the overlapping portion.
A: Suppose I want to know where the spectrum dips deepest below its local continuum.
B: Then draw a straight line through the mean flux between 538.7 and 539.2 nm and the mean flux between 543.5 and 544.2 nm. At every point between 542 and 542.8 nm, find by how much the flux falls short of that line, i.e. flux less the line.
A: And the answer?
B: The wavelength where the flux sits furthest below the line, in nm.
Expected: 542.777 nm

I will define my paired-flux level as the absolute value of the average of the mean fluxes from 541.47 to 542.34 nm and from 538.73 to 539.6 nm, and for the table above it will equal 9.66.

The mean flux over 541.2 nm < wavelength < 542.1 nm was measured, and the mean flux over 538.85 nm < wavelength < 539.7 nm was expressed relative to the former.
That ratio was 0.91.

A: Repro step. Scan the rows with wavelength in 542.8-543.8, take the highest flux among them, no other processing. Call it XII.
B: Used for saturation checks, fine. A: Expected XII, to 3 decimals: 10.060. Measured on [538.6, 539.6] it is 9.598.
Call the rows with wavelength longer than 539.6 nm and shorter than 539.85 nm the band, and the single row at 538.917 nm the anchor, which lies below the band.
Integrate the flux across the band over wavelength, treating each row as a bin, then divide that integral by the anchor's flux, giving 0.22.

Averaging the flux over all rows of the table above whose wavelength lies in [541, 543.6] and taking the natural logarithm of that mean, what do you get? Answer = 2.27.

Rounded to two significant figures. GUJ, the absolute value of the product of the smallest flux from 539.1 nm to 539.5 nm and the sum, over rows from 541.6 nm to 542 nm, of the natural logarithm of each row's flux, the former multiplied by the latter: 62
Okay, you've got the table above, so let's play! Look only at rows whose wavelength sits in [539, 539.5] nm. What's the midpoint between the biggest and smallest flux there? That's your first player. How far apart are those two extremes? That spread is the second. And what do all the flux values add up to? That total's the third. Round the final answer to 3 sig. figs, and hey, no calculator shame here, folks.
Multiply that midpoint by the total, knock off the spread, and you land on 339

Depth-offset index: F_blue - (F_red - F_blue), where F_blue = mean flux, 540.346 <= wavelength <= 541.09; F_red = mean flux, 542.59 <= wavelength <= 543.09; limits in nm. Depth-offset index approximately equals 8.1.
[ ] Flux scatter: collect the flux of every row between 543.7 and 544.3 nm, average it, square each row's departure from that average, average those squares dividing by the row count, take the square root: 0.27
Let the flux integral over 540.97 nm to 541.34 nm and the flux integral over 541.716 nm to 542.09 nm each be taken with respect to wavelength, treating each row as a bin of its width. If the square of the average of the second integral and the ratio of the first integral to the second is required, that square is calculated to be 5.5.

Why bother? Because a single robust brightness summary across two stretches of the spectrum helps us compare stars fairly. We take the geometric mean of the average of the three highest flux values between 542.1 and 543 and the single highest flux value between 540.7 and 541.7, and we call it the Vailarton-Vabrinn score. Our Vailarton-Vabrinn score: 10.1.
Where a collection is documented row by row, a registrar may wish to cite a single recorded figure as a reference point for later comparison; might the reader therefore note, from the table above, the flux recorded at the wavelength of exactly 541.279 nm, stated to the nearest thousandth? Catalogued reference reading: 9.777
